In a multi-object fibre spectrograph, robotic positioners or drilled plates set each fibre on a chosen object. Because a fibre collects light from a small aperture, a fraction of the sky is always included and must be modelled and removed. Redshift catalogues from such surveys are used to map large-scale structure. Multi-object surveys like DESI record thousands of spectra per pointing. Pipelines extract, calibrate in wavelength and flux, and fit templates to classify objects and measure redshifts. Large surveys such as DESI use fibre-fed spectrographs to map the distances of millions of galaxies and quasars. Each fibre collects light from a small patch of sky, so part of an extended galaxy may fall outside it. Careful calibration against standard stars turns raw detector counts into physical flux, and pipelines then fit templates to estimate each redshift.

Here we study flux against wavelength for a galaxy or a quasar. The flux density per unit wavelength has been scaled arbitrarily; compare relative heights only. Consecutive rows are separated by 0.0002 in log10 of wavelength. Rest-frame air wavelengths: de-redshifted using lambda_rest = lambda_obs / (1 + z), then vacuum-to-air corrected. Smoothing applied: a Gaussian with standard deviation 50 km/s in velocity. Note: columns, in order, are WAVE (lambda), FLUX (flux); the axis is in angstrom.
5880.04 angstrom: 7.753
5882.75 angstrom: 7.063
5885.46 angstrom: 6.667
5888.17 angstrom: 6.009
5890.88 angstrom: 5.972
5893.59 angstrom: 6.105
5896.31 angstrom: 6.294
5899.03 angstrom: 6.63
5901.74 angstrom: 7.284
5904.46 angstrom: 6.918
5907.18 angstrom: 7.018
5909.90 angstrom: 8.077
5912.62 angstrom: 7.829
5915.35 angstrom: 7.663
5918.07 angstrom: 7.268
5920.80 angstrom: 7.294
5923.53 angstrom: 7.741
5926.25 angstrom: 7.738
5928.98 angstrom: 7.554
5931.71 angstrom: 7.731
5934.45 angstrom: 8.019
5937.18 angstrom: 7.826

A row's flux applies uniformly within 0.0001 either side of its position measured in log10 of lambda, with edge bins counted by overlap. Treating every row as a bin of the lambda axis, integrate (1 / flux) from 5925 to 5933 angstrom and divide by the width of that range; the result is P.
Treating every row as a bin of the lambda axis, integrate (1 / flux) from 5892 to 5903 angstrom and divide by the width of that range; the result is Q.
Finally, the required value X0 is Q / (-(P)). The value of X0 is -1.17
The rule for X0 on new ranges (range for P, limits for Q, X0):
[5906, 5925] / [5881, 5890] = -1.15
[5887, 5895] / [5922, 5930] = -0.79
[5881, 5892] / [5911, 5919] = -0.85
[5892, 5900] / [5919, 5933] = -0.83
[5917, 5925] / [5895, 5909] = -1.09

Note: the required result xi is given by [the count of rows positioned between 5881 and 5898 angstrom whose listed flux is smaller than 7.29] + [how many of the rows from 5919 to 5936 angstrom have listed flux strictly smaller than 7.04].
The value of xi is 6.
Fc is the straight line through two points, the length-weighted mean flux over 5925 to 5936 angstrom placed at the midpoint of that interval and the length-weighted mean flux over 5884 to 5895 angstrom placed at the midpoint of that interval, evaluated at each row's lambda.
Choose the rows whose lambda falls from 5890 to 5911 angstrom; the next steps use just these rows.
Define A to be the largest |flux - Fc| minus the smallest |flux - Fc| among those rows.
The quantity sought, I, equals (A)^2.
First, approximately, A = 1.0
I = 1.07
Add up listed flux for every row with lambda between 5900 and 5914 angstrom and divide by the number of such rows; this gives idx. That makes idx 7.4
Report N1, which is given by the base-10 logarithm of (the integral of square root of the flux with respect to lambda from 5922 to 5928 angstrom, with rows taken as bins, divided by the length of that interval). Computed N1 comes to 0.444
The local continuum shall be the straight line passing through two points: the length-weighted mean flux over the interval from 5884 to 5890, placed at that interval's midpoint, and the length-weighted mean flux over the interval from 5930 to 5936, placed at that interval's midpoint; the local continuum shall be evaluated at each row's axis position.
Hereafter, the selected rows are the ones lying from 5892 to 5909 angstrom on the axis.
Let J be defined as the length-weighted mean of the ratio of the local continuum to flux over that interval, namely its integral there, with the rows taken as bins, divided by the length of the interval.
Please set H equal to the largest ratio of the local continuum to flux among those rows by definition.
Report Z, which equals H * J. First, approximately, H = 1.07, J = 1.01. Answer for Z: 1.08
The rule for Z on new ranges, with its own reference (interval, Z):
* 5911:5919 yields 0.96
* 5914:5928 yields 1.01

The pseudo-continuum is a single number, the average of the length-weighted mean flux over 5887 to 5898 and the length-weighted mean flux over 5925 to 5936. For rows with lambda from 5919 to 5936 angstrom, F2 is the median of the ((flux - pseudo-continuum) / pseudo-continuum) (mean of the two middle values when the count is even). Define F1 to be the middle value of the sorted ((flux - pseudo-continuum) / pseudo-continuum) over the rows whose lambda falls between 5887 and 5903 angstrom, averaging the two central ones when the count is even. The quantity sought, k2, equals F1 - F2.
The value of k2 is -0.2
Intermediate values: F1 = -0.106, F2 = 0.12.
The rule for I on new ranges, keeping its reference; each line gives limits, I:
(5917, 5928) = 0.05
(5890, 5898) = 0.01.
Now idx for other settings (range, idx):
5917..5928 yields 7.5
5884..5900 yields 6.3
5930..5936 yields 7.9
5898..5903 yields 7.0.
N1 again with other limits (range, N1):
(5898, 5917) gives 0.433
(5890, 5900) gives 0.398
